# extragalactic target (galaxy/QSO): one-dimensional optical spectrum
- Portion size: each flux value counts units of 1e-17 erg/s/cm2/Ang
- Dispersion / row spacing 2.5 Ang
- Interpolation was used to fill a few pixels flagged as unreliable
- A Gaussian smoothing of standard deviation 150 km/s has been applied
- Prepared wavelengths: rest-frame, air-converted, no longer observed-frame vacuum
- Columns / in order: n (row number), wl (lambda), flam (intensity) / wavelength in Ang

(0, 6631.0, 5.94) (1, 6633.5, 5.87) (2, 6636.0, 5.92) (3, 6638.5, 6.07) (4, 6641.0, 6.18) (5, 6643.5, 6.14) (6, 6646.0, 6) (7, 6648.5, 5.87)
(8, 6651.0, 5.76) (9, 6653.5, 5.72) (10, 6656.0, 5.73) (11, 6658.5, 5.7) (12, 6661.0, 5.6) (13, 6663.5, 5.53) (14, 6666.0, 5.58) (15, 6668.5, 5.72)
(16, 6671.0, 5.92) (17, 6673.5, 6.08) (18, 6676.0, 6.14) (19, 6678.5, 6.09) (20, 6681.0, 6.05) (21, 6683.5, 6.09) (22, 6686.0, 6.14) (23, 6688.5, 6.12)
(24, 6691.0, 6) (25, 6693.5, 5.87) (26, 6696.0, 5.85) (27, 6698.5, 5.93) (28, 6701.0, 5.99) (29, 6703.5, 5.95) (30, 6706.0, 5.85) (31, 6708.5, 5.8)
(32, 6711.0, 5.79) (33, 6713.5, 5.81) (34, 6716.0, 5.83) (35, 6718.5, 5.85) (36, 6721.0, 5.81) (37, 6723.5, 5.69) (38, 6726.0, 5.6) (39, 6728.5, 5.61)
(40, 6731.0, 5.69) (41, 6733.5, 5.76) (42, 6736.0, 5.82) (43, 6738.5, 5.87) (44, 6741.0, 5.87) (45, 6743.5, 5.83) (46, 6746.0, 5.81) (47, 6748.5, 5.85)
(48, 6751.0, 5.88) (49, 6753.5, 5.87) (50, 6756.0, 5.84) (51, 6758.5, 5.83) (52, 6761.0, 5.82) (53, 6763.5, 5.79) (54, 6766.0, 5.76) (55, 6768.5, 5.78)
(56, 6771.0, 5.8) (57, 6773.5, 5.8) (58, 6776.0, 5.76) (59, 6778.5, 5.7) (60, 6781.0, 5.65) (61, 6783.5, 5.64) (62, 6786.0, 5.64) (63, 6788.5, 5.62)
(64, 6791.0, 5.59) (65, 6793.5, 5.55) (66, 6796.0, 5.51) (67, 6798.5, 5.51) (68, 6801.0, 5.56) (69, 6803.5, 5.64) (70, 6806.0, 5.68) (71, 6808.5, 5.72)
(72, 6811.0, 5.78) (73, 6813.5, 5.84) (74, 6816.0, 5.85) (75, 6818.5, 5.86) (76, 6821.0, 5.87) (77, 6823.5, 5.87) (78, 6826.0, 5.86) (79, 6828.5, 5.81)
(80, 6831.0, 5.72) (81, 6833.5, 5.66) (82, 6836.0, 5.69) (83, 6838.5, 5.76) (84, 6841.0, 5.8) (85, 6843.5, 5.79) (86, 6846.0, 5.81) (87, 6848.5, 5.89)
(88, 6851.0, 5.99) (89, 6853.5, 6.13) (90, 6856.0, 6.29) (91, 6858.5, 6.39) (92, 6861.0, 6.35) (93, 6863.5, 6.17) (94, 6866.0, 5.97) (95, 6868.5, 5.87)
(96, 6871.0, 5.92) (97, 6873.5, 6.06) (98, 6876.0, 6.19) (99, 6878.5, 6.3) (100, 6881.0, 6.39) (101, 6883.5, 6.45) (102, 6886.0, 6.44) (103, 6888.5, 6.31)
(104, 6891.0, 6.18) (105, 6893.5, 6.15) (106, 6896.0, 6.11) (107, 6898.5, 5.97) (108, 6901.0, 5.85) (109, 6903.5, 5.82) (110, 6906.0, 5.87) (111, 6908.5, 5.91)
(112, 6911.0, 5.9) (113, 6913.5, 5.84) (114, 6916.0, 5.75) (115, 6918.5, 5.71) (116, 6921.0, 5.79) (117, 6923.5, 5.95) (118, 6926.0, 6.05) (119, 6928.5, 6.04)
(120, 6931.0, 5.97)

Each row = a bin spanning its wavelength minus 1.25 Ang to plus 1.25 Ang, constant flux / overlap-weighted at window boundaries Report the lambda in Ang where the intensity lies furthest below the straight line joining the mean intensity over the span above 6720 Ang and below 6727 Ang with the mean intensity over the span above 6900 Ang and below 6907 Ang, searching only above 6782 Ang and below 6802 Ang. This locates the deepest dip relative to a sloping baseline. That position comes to 6798.5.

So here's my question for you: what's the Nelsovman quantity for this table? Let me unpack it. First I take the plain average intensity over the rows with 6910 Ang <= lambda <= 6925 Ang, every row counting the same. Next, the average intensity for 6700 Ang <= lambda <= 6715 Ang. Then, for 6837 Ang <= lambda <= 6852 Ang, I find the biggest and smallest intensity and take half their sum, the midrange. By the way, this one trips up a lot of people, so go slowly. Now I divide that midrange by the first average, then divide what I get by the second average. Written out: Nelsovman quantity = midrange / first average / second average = 0.172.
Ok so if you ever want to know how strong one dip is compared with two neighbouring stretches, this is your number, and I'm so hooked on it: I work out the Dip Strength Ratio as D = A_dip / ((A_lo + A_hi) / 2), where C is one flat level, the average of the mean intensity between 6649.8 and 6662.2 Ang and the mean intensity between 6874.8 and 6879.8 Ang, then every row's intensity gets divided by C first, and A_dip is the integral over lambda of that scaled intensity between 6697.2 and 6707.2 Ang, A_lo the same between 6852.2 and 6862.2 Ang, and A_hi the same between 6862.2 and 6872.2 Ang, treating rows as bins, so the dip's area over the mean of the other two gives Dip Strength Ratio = 0.97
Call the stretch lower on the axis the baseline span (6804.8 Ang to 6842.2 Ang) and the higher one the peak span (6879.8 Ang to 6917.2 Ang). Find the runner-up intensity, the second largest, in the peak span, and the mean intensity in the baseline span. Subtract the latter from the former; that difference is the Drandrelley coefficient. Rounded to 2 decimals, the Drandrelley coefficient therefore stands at 0.66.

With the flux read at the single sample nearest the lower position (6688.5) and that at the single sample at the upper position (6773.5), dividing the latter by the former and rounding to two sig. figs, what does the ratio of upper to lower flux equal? 0.95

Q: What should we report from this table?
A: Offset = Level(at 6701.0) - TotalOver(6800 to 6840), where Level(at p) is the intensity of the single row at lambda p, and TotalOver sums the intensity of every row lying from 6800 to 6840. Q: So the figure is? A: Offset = -86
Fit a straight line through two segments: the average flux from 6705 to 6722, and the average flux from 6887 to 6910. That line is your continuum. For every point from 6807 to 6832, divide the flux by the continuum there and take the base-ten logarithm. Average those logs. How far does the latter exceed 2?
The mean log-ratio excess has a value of -2.01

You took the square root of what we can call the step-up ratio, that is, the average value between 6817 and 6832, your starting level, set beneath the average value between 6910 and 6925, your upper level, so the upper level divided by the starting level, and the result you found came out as 1.00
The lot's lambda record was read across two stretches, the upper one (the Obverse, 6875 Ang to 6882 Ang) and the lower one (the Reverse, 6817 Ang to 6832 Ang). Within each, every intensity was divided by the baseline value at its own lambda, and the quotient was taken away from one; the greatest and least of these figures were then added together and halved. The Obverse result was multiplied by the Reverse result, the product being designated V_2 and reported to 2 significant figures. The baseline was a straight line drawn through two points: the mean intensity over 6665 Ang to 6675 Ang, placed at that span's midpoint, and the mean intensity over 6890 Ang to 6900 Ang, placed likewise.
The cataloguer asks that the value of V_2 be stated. -0.0013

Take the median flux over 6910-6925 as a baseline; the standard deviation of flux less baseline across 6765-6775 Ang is 0.02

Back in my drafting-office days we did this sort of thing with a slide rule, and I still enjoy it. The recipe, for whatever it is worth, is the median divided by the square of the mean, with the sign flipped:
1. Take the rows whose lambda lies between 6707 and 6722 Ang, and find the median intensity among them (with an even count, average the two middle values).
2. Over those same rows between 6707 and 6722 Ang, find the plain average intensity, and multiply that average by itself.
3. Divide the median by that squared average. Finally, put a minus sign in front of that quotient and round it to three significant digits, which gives -0.172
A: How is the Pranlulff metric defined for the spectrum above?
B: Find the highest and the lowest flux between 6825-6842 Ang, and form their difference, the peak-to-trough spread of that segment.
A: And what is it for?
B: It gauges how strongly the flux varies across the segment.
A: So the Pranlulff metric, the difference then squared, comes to 0.040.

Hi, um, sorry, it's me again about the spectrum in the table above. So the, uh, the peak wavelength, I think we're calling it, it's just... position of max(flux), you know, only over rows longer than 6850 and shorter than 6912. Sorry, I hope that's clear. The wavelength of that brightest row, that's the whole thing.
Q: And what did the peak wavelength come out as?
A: 6883.5 Ang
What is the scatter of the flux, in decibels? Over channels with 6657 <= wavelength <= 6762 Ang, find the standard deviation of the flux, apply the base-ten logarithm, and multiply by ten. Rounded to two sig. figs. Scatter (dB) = -8.1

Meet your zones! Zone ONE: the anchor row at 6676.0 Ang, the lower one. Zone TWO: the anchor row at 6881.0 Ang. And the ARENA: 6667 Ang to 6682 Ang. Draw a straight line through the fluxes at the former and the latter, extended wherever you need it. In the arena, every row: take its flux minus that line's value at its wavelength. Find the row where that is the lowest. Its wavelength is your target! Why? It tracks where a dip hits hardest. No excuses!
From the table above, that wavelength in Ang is 6668.5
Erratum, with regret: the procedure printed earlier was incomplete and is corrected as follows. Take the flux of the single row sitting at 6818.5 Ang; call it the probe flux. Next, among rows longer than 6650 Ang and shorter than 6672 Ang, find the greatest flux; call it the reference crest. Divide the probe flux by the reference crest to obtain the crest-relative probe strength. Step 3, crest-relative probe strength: 0.99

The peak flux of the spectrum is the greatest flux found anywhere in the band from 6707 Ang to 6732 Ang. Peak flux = 5.85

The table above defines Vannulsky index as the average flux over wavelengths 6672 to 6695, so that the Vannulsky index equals 6.06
